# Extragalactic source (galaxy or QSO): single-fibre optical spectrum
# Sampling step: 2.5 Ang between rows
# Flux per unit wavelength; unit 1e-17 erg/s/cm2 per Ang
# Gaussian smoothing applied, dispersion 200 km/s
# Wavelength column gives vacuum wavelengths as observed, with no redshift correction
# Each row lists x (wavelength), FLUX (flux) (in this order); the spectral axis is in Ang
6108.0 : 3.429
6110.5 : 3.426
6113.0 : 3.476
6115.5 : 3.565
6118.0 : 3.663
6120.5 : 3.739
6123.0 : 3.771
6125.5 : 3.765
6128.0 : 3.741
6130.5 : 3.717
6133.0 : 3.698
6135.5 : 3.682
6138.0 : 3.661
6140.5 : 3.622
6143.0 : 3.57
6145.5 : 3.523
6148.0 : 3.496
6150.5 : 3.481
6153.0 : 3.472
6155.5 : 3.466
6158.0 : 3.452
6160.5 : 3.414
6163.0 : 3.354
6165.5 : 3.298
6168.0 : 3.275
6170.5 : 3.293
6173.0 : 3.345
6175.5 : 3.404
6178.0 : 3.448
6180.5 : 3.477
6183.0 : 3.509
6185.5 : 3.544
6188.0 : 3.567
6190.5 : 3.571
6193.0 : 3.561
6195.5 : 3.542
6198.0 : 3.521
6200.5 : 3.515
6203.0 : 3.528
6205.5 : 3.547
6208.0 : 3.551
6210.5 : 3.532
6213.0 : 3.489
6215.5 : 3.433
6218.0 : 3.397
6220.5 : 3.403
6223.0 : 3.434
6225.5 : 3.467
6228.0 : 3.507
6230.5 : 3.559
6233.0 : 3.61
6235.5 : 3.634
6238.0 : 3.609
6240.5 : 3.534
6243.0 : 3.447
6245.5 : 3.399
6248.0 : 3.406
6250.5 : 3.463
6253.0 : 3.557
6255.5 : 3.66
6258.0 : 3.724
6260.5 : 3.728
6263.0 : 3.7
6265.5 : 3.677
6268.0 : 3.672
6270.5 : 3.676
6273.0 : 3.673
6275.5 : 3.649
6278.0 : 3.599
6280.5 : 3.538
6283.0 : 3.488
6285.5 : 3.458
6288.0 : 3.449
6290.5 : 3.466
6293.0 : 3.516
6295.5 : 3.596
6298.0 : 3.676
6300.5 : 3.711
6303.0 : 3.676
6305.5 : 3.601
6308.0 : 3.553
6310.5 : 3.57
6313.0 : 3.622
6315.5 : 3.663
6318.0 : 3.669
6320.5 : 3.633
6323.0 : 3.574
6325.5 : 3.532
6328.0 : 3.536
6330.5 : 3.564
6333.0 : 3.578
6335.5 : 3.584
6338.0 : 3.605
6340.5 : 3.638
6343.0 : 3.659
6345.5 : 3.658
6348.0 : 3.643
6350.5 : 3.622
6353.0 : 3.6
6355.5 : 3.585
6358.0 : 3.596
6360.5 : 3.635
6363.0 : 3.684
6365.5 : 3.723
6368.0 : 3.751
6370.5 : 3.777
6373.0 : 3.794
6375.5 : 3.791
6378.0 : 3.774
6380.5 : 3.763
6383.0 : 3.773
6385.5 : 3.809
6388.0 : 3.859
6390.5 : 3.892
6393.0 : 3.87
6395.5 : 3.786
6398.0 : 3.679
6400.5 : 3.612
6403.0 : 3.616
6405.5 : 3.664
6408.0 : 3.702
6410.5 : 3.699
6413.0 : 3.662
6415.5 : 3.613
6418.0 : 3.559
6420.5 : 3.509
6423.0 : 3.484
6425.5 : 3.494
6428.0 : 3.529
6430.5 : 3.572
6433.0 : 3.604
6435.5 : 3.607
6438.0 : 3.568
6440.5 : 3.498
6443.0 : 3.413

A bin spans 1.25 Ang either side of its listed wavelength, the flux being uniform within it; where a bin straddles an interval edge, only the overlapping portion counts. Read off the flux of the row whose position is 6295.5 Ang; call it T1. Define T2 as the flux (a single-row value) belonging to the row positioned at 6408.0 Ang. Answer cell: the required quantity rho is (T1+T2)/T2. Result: 1.97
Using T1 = 3.596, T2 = 3.702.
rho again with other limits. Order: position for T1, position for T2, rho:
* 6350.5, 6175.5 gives 2.06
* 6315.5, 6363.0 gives 1.99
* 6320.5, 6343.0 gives 1.99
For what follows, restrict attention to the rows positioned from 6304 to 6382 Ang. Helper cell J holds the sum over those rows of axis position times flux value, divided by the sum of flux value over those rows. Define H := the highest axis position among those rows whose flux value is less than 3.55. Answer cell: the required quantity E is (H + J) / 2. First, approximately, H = 6328.0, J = 6343.3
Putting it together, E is 6335.7 Ang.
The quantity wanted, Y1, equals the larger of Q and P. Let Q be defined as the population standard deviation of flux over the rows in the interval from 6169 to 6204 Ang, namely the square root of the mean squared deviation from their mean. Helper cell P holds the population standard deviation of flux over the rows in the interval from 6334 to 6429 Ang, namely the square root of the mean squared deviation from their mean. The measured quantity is 0.104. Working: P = 0.104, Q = 0.083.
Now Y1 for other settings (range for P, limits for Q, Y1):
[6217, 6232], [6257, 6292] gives 0.101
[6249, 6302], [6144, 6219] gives 0.096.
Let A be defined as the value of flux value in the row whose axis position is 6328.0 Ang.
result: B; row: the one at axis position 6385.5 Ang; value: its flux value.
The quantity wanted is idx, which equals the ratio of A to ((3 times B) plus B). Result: 0.232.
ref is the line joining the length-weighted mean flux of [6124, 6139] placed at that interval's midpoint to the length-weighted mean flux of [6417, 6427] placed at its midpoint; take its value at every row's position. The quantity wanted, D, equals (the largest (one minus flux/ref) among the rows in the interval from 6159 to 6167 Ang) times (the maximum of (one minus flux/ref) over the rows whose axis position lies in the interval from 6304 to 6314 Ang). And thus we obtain 0.0011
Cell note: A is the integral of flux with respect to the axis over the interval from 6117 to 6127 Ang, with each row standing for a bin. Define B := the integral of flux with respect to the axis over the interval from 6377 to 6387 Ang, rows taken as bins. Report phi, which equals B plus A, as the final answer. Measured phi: 75.2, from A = 37.4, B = 38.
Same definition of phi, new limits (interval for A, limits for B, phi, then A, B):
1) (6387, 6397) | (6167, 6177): 71.8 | 38.5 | 33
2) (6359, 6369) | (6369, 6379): 74.8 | 36.9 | 38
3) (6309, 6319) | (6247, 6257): 71.6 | 36.3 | 35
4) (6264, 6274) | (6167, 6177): 70.1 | 36.8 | 33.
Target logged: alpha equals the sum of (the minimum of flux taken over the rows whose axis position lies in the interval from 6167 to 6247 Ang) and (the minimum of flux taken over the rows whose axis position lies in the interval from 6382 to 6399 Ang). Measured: 6.95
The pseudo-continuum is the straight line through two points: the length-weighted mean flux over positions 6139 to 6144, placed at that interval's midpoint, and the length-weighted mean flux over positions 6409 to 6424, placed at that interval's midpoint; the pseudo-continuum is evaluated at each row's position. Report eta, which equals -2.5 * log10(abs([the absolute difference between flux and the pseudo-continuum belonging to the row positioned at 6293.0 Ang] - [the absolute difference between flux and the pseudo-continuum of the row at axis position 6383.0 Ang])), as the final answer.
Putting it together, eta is 2.5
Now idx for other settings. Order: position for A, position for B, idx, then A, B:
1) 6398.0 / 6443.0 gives 0.269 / 3.679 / 3.413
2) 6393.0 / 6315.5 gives 0.264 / 3.87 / 3.663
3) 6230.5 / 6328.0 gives 0.252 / 3.559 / 3.536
